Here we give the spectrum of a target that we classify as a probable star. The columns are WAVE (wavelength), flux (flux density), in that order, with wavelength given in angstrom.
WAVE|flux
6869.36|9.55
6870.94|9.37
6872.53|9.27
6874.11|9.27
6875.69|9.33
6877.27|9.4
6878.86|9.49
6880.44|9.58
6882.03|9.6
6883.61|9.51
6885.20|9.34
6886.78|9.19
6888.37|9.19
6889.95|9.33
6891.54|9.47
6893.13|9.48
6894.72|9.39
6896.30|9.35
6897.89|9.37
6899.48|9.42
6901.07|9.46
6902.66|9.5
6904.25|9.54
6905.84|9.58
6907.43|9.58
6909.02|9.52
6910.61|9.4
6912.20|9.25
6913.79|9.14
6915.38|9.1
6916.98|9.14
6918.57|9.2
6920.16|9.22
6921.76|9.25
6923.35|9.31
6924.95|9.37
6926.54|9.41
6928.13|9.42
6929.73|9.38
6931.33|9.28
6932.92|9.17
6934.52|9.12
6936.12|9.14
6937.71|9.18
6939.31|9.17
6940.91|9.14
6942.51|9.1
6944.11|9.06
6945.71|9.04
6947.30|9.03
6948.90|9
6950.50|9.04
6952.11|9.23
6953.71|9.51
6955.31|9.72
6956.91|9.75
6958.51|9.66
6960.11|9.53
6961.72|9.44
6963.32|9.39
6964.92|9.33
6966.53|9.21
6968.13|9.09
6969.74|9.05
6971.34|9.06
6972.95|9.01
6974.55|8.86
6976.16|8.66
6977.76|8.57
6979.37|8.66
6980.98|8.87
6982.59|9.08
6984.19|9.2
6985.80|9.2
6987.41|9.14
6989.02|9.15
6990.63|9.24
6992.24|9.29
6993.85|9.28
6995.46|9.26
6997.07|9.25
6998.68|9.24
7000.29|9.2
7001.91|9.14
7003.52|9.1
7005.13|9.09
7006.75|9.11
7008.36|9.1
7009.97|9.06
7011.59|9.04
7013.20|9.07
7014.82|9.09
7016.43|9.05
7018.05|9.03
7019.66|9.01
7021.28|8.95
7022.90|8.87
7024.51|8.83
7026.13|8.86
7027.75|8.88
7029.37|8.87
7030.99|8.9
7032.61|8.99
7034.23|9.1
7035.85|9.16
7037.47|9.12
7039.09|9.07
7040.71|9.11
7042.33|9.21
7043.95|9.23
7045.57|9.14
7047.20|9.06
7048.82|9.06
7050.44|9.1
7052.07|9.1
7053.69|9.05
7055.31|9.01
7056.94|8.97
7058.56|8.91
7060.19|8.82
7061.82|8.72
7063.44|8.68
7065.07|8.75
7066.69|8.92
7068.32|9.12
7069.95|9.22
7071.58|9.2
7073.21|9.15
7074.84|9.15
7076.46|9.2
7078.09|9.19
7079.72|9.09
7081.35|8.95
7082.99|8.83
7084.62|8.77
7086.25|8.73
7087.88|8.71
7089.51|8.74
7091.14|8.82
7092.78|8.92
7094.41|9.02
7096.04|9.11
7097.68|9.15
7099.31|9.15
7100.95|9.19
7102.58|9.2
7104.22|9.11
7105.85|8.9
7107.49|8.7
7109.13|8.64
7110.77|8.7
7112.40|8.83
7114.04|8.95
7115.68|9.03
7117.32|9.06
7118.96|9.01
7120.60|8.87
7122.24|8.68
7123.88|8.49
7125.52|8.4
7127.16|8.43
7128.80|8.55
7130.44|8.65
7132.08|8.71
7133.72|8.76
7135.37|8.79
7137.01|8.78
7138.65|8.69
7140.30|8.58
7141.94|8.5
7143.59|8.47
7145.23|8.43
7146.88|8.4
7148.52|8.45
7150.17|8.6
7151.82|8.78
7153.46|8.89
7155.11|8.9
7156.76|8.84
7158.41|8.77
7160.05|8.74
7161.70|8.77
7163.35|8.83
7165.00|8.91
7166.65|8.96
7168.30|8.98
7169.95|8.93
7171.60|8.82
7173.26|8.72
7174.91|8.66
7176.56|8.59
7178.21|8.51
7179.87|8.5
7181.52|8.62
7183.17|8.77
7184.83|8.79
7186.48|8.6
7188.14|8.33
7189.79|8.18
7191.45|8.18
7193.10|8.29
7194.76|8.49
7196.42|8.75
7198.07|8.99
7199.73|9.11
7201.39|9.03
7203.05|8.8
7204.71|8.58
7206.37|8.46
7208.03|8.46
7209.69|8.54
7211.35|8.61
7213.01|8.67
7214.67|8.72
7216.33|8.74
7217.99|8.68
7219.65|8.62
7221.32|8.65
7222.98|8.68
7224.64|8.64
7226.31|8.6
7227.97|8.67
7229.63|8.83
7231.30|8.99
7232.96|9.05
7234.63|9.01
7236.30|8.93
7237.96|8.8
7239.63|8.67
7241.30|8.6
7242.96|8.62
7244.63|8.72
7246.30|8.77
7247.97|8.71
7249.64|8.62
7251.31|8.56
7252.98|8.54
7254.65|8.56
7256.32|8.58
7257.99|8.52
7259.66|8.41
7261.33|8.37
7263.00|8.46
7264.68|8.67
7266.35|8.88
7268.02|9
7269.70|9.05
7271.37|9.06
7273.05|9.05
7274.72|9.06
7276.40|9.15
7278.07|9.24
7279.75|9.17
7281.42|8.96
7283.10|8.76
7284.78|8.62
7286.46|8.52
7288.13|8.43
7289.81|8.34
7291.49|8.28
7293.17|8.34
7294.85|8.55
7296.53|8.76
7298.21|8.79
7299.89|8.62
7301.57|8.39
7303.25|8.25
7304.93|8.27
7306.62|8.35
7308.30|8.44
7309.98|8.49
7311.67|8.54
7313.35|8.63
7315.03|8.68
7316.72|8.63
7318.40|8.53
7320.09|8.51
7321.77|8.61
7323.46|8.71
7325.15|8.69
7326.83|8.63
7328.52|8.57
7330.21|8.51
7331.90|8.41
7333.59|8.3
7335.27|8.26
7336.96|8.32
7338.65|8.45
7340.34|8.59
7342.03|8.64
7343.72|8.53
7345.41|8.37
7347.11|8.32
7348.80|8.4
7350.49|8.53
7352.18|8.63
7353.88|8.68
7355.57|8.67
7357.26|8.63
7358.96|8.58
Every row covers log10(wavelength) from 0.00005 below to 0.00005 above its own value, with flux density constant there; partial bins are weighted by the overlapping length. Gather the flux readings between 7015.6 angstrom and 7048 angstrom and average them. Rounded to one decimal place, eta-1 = 9.0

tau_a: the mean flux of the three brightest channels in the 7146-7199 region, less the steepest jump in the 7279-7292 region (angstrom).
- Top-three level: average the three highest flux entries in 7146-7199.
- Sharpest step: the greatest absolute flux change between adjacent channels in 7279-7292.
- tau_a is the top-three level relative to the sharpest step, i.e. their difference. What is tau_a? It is 8.8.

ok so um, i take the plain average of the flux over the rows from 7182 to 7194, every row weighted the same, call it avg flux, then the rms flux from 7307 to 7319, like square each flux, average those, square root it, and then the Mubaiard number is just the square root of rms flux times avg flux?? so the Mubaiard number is 8.51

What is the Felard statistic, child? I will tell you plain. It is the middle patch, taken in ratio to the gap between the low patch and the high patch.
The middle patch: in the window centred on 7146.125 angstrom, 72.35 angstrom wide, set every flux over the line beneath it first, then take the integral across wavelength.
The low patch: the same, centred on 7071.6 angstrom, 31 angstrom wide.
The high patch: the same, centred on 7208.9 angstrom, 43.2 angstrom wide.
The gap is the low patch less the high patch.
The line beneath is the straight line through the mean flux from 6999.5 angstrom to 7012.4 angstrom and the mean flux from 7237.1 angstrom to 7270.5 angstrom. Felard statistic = -6.1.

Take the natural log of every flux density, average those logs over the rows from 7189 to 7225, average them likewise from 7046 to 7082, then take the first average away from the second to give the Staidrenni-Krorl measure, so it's 0.044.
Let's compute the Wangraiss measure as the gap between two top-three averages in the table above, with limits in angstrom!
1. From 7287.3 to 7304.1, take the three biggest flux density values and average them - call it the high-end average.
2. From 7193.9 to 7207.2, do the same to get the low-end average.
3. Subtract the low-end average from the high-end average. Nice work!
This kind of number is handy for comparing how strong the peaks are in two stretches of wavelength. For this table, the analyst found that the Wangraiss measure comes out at -0.3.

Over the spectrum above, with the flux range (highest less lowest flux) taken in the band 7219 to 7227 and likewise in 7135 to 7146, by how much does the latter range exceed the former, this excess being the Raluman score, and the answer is 0.28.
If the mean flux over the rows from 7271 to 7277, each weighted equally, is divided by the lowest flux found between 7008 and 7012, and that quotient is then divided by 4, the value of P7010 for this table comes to 0.251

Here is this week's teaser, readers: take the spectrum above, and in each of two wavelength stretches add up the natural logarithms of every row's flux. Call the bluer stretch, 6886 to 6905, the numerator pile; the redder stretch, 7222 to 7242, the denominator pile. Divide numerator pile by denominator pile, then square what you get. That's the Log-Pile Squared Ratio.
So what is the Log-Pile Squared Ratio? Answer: 1.062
